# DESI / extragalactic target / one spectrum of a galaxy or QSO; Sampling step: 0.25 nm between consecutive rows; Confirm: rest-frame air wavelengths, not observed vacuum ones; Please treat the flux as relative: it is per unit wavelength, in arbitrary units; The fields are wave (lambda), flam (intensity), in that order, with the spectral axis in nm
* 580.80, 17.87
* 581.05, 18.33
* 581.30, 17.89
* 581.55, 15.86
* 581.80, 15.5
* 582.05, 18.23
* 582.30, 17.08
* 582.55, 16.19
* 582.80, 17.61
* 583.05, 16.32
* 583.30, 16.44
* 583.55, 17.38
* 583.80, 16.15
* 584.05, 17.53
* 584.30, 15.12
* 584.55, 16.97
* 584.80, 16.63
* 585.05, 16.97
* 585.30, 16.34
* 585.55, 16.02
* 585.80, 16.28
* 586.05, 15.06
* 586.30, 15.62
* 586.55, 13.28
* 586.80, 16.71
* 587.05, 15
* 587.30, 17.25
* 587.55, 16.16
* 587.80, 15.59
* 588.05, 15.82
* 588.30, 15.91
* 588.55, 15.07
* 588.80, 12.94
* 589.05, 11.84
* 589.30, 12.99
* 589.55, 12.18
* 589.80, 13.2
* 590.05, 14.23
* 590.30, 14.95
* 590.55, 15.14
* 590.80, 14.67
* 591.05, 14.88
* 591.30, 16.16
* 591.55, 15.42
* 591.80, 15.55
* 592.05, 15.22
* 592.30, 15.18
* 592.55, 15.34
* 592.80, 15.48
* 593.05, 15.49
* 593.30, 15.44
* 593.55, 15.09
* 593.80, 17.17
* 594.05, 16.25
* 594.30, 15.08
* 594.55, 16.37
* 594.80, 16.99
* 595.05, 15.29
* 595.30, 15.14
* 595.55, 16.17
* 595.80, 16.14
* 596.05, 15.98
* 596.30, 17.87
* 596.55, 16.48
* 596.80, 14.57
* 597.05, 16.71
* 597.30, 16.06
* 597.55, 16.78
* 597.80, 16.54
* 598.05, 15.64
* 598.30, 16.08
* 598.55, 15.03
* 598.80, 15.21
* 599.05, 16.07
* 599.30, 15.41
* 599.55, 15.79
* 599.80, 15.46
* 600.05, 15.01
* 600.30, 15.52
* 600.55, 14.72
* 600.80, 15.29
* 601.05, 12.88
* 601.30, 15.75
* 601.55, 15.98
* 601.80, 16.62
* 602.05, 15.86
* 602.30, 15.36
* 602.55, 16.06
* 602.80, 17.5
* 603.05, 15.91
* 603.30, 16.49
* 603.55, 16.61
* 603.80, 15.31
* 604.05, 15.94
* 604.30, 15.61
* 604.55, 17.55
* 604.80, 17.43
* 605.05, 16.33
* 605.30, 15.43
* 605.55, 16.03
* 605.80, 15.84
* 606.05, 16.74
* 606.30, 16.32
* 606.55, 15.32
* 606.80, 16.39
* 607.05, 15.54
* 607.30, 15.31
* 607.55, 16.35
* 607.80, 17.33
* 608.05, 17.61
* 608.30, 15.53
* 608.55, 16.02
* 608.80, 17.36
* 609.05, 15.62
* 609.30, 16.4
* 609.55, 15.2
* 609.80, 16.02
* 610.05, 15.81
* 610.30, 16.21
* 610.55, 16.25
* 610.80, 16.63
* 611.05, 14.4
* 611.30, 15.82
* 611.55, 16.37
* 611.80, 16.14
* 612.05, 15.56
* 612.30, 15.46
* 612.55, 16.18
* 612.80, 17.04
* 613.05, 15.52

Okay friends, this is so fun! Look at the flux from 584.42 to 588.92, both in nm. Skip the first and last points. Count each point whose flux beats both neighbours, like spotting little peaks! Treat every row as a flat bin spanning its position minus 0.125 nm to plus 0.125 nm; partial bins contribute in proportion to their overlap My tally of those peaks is 6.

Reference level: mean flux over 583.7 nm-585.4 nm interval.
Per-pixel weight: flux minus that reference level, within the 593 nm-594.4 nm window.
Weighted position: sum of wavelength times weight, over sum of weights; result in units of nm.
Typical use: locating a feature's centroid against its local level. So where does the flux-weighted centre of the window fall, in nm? 593.61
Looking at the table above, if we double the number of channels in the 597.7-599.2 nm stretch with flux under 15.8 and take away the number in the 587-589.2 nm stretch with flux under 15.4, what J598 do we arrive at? 2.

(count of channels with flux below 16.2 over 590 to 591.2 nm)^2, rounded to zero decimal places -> 25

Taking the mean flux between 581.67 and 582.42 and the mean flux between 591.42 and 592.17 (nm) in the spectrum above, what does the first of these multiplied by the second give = 261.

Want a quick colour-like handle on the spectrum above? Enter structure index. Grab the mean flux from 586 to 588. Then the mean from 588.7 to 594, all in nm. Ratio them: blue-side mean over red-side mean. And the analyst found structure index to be 1.06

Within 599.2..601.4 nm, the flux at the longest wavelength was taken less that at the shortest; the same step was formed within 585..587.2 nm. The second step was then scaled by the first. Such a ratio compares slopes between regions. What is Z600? -5.8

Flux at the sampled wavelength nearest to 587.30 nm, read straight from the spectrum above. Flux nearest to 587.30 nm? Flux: 17.25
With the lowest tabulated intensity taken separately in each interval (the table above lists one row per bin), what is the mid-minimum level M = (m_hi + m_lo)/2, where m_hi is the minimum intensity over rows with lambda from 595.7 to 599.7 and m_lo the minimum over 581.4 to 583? 15.0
